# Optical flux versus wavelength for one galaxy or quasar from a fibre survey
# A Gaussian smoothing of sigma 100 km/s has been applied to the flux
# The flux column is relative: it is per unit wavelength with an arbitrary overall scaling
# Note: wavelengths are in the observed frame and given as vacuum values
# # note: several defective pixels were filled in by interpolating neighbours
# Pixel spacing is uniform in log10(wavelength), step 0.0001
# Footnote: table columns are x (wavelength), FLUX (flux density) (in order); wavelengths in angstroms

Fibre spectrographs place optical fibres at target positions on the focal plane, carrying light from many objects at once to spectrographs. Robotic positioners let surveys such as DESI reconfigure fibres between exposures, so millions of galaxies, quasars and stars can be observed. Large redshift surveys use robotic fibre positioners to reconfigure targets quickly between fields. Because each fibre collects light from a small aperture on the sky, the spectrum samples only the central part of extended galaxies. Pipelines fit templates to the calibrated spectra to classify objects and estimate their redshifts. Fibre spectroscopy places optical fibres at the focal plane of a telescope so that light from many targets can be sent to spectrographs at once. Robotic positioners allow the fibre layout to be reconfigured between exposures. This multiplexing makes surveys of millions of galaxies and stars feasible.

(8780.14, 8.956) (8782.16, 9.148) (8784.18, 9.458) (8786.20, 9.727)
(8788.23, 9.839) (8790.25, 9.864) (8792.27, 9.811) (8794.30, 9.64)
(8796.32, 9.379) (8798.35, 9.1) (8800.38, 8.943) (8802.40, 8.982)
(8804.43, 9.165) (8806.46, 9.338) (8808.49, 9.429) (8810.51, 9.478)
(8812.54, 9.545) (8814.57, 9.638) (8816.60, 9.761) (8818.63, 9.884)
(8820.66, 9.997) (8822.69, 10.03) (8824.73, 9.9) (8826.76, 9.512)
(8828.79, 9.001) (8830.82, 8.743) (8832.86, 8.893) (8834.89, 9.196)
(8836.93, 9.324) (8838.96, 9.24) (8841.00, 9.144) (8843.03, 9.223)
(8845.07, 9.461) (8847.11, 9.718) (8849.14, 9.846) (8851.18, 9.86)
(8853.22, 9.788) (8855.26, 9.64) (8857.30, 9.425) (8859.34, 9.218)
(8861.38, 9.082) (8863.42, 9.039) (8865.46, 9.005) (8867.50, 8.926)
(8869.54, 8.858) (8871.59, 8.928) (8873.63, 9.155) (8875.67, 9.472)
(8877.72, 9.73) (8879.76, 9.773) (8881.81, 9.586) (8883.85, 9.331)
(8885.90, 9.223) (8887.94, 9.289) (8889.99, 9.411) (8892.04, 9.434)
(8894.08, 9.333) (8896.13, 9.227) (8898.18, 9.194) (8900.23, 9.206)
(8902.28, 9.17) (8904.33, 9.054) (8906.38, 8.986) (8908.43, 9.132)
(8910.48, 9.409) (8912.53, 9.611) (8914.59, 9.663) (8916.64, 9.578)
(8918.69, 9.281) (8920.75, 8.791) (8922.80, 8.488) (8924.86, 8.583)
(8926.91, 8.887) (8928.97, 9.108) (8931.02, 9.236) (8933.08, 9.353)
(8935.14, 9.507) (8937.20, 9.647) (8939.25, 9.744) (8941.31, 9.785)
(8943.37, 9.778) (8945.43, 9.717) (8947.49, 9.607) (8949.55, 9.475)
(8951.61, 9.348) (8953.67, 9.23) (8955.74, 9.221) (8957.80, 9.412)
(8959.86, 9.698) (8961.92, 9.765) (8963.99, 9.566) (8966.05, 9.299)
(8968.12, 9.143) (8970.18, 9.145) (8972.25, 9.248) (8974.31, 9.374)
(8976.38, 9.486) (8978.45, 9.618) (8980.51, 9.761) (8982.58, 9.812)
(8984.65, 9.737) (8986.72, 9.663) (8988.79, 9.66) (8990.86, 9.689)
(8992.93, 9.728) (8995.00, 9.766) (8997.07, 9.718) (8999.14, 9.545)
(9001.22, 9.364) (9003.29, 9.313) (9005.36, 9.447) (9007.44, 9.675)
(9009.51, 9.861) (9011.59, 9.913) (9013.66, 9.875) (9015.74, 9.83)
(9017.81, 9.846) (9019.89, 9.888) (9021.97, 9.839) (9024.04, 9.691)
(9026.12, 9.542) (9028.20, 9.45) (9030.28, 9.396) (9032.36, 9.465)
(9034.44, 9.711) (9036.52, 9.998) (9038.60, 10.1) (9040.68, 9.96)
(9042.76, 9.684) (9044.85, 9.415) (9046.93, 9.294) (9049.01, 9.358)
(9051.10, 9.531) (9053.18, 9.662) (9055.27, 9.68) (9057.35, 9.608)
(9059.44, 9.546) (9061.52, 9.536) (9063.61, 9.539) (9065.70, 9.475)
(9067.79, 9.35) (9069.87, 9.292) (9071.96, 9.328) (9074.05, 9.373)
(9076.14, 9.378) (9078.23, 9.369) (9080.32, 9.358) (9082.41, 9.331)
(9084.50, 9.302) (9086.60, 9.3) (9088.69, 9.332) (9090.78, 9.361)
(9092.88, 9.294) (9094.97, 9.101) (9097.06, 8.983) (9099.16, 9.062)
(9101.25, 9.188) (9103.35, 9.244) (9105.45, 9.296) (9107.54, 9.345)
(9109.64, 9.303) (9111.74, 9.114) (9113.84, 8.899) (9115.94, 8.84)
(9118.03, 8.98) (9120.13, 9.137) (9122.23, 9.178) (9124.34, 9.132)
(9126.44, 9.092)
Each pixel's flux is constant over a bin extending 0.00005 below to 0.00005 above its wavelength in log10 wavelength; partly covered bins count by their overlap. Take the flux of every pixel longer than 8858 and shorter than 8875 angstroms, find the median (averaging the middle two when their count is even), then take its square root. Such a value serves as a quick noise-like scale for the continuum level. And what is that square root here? 3.00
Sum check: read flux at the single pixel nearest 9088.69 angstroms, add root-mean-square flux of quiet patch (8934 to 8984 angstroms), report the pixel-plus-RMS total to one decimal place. 18.9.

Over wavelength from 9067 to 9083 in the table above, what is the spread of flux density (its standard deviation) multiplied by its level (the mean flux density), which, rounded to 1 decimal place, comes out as 0.3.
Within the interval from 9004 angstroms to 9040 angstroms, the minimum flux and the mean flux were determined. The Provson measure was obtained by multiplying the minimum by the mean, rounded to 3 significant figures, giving 91.5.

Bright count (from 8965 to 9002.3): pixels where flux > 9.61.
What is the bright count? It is 10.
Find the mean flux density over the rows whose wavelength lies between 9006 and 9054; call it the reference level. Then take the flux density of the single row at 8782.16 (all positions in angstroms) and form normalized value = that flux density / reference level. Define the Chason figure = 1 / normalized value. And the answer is 1.06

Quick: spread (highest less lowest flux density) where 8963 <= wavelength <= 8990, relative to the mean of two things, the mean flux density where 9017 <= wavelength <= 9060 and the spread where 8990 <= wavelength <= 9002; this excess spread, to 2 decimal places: -4.36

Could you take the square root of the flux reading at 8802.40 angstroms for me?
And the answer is 3.00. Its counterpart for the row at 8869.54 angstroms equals 2.98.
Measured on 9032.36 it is 3.08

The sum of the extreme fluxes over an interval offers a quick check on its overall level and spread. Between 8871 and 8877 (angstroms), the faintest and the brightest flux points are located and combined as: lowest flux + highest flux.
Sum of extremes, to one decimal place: 18.4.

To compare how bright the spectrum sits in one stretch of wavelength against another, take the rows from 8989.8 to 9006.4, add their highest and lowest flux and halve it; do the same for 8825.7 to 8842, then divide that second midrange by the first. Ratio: 0.96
